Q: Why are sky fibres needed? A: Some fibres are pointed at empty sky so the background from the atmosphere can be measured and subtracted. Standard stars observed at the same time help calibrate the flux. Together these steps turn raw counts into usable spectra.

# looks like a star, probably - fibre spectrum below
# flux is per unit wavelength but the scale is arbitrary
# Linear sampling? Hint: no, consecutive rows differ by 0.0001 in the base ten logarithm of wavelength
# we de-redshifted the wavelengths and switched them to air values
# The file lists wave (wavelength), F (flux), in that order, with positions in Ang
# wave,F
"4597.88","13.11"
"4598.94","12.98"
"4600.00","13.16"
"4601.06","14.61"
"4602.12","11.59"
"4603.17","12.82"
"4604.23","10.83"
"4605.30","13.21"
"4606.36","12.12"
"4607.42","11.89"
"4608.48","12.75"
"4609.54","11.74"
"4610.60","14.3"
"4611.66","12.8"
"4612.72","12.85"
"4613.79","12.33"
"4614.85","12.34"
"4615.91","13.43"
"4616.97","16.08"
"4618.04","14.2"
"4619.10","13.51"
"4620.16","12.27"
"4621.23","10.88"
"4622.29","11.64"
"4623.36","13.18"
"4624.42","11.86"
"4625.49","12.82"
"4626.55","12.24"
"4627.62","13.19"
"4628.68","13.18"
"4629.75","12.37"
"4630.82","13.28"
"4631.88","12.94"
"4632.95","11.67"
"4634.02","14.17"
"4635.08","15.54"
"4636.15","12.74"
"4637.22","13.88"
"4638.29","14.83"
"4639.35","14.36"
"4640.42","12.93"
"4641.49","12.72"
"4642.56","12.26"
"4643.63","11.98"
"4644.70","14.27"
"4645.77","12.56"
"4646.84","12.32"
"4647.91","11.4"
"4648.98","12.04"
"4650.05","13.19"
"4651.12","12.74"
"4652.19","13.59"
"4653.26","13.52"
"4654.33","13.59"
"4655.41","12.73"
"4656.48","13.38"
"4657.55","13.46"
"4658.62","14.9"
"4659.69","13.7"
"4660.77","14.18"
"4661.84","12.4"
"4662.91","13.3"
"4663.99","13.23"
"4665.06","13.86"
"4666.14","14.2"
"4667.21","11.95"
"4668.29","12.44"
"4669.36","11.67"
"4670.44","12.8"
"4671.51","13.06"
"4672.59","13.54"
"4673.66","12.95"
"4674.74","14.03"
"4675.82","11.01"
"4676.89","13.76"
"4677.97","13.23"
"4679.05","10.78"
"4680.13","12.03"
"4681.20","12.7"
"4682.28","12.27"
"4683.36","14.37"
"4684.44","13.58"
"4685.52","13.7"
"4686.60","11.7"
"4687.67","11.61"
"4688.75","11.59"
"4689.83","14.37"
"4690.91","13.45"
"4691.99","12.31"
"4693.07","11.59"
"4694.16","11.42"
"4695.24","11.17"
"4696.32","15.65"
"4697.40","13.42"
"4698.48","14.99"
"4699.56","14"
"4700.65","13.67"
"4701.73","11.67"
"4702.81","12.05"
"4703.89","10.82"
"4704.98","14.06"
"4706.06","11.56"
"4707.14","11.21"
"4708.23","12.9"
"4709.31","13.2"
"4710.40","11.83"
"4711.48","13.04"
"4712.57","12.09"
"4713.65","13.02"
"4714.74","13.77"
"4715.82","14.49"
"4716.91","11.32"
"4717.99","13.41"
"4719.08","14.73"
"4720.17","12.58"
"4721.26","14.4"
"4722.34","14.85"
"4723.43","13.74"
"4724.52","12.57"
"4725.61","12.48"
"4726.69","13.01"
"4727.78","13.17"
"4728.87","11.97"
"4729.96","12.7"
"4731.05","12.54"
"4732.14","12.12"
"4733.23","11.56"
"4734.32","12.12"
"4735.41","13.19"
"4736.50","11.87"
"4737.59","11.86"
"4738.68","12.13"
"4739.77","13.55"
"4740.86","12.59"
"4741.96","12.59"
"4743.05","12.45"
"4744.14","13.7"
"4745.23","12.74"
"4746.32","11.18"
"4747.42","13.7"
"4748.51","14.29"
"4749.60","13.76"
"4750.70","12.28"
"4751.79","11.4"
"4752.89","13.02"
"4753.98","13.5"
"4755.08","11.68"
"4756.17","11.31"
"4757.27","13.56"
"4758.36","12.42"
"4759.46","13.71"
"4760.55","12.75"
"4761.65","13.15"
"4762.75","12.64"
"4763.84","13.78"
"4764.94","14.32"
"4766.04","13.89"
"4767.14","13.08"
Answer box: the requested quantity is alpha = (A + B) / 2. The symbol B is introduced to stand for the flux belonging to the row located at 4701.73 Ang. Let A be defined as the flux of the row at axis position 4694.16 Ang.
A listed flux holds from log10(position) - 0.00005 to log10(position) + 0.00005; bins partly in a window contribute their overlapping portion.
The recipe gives 11.5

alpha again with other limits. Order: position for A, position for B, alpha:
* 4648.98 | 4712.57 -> 12.1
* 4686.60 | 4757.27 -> 12.6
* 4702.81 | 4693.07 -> 11.8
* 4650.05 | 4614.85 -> 12.8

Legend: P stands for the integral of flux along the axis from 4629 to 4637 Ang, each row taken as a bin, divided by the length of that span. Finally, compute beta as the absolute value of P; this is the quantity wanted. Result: 13.3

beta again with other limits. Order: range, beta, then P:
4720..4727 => 13.4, 13.4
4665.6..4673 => 12.8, 12.8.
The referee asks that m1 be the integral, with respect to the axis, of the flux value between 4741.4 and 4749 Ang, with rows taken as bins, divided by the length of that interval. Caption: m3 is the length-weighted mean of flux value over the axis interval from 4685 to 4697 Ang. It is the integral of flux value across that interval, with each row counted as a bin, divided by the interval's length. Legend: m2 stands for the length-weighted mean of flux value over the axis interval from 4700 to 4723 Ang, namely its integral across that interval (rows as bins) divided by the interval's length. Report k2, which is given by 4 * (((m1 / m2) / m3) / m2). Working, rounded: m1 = 12.9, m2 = 12.90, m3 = 12.6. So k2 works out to 0.025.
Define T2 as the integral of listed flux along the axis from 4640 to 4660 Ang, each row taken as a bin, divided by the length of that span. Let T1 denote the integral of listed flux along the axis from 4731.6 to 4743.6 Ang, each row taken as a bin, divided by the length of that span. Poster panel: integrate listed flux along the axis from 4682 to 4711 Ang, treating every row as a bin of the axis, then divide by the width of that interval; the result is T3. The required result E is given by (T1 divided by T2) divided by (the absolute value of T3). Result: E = 0.0746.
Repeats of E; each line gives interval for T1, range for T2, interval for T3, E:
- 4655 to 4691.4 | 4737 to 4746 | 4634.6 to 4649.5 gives 0.0782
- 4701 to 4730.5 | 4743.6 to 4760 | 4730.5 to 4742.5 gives 0.0810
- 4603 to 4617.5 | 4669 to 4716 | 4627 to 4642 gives 0.0749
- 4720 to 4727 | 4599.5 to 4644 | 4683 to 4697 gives 0.0812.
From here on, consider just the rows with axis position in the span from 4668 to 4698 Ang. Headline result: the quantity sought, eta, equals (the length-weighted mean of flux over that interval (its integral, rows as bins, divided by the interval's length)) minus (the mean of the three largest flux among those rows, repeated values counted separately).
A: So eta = -2.07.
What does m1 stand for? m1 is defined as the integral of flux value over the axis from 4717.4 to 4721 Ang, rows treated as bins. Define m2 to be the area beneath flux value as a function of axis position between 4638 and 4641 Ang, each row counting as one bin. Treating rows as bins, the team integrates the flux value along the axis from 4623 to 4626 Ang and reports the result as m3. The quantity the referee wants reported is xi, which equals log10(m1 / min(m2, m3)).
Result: 0.11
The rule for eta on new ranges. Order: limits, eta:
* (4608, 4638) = -2.29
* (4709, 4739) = -1.84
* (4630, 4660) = -1.86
